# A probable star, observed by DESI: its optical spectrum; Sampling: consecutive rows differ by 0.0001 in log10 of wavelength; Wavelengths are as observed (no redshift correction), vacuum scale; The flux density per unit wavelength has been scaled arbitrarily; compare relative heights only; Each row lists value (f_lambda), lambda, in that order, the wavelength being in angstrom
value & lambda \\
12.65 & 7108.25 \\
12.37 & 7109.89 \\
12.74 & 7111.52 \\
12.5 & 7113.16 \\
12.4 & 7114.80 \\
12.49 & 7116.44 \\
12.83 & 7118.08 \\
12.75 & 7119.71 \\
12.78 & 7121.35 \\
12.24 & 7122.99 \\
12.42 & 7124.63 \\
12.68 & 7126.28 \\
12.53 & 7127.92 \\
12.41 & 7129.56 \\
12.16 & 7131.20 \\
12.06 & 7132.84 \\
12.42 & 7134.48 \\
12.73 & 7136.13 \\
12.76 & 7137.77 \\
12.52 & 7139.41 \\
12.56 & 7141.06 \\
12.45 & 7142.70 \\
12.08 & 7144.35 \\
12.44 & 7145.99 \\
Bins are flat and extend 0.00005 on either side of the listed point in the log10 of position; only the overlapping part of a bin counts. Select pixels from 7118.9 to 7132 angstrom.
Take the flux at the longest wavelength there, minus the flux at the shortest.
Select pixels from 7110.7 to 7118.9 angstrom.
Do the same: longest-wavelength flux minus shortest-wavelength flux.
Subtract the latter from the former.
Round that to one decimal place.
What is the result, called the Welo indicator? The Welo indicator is -0.7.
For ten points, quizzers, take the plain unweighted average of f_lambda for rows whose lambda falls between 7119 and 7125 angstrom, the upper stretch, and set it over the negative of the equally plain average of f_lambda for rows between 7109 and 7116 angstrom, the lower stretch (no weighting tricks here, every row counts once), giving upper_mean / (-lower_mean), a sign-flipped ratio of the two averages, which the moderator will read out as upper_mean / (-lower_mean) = -1.004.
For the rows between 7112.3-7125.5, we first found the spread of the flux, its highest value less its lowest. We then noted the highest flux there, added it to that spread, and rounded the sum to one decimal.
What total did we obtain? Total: 13.4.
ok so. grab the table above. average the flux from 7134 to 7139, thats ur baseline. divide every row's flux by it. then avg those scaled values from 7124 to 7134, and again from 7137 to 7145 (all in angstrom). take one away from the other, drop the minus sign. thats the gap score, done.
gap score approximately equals 0.008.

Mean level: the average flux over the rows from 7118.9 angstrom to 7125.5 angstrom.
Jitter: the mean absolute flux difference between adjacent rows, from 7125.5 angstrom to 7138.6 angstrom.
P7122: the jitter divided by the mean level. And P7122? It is 0.0150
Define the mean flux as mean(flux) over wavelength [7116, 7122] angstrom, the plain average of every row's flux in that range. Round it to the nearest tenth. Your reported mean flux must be 12.7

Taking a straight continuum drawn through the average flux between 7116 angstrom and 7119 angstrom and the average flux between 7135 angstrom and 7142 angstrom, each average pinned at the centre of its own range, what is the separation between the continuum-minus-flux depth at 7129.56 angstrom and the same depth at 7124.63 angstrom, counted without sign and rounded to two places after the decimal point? 0.01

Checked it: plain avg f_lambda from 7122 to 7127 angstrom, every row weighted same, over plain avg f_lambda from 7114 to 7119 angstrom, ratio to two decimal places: 0.99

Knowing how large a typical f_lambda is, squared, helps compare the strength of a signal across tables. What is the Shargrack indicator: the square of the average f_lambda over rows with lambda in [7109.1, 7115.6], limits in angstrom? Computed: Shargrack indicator 156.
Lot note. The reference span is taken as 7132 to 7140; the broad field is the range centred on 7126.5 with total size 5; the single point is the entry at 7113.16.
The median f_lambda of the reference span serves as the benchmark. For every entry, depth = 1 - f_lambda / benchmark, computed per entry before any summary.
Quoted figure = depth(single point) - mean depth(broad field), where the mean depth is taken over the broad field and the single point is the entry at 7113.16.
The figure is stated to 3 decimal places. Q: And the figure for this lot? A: 0.003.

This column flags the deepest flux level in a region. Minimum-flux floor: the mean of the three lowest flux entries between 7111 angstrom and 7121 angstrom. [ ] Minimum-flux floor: 12.5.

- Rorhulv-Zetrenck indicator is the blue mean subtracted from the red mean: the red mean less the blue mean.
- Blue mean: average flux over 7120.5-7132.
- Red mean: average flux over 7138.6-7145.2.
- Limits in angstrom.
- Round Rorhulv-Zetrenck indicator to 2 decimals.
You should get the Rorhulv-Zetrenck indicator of -0.06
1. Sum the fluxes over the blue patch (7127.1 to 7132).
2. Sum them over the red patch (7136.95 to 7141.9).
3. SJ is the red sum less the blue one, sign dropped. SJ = 0.74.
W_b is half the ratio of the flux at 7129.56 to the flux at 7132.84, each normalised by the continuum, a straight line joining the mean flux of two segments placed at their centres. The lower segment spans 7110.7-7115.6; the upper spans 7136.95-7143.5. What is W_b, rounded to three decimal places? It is 0.515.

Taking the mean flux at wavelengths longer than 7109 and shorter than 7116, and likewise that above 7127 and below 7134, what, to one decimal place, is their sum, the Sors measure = 24.8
